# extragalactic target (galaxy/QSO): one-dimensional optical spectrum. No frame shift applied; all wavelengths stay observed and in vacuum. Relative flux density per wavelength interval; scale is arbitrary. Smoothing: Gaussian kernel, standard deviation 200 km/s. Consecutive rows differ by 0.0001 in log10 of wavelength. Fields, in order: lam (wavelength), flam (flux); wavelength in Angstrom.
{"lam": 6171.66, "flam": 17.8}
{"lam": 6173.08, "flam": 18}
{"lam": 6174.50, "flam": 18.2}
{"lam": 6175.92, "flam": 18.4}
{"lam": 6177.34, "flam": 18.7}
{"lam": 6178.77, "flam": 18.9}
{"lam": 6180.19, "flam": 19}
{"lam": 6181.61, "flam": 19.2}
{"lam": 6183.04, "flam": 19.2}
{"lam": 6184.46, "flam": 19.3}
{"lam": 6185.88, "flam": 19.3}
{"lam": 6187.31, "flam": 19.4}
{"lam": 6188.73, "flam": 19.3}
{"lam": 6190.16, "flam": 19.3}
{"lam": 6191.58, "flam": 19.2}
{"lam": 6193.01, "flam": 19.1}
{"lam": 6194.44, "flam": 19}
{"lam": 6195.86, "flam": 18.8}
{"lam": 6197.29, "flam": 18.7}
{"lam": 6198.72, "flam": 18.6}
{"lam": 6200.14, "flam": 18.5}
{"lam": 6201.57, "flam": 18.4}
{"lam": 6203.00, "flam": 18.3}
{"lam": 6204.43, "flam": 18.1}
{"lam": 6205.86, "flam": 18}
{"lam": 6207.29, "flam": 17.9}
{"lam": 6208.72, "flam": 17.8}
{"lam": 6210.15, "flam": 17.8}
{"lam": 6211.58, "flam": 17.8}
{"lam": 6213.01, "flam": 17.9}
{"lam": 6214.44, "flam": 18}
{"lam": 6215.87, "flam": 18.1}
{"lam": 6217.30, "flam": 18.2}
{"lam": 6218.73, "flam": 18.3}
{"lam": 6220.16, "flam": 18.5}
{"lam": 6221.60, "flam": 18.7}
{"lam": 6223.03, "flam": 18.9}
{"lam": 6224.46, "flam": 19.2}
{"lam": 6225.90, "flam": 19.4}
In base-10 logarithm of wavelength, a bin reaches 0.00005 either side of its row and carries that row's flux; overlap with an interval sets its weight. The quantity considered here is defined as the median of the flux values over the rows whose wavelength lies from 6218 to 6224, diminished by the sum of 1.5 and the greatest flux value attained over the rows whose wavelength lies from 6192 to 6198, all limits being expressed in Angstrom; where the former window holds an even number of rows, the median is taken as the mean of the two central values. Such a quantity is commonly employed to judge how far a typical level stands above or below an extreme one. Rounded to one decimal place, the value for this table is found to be -2.0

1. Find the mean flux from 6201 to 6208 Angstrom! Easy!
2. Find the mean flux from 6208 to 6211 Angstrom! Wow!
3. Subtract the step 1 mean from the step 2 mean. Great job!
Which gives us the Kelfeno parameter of -0.3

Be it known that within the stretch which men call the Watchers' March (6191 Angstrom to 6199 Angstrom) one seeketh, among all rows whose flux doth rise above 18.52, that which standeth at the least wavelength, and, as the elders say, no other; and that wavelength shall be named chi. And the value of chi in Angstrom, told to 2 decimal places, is 6191.58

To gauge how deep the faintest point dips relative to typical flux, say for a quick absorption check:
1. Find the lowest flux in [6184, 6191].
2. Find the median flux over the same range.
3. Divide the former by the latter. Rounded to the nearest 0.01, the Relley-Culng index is 1.00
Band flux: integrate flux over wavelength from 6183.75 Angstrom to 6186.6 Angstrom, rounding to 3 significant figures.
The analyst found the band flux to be 55.0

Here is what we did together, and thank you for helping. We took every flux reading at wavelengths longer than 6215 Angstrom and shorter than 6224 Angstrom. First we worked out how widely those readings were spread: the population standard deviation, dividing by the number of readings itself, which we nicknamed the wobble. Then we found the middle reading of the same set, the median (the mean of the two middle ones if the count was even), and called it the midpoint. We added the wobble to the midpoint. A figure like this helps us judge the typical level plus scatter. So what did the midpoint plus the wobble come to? 18.7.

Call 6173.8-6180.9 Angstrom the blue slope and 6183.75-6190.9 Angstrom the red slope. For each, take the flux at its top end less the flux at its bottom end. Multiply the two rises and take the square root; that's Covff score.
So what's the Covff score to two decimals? 0.00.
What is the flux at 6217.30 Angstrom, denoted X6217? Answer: 18.2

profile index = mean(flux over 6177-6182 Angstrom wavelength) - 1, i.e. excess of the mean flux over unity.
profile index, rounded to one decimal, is 17.9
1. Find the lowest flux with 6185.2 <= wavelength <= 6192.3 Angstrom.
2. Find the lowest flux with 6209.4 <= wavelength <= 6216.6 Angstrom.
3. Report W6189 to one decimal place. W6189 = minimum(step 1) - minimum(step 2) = 1.4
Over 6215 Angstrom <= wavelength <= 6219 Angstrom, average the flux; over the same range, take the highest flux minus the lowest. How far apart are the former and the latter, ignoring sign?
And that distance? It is 18.00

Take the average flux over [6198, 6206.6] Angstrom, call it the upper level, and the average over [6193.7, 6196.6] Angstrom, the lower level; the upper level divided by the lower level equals 0.969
